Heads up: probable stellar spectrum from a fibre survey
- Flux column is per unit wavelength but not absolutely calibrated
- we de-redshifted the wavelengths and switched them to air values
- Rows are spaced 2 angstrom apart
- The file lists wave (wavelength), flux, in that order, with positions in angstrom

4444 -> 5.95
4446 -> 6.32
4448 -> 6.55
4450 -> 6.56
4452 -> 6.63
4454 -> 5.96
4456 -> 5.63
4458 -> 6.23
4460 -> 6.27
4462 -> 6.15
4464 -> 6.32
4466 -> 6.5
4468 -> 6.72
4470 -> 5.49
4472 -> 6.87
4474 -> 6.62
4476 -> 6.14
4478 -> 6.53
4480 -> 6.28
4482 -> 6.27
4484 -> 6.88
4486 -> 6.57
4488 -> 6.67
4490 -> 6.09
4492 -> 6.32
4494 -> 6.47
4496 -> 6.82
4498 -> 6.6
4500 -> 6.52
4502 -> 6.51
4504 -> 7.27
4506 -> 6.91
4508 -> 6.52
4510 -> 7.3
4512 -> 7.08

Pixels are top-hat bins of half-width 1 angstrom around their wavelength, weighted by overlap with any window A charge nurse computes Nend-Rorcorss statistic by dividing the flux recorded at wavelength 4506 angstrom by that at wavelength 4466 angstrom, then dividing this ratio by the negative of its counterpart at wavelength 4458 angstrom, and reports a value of -0.171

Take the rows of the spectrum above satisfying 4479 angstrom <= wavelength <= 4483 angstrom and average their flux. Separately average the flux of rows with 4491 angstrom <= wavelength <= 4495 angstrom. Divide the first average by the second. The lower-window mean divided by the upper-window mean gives 0.981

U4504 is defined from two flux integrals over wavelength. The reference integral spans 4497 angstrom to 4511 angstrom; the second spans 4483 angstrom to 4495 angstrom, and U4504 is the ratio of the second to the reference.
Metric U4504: 0.8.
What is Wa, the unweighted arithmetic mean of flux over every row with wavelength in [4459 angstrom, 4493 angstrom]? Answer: 6.39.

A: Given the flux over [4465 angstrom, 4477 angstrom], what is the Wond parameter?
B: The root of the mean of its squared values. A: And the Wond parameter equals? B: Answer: 6.41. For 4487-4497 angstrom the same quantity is 6.48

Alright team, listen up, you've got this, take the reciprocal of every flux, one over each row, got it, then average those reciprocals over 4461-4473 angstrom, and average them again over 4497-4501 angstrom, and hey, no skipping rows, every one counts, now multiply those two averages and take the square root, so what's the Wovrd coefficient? 0.155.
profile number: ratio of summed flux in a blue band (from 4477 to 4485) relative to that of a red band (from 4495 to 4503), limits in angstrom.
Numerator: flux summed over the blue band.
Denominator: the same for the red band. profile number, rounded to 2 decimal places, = 0.98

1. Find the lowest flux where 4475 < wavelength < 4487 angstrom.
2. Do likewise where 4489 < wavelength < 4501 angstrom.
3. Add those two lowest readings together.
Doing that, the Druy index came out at 12.2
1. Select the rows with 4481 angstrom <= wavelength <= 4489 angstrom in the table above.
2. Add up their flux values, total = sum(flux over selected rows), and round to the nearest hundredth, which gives 26.39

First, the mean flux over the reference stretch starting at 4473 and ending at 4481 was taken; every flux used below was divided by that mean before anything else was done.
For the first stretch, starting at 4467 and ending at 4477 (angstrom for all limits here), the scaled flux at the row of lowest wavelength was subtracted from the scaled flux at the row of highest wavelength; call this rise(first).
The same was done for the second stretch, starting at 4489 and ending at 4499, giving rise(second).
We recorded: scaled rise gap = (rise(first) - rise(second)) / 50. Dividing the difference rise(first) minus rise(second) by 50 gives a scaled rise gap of -0.0034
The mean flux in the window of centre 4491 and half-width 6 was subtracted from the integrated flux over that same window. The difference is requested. 71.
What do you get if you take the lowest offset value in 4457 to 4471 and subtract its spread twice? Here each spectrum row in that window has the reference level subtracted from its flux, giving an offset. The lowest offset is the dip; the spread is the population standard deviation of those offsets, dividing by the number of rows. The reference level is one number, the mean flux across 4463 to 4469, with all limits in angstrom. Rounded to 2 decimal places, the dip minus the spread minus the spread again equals -1.73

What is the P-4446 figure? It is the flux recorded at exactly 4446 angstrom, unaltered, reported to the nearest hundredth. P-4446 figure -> 6.32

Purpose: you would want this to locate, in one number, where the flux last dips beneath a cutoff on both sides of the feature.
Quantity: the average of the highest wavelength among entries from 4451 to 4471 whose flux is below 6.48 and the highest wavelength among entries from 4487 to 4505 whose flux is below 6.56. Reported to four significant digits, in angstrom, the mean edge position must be 4486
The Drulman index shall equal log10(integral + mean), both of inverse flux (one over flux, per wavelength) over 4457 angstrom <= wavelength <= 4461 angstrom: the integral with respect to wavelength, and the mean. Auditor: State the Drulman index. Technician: -0.097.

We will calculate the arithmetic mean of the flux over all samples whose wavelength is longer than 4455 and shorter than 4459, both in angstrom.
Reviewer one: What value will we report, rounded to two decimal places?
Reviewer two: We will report 5.93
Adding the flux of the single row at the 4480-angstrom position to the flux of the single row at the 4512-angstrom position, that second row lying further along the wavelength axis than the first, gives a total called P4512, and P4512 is 13.36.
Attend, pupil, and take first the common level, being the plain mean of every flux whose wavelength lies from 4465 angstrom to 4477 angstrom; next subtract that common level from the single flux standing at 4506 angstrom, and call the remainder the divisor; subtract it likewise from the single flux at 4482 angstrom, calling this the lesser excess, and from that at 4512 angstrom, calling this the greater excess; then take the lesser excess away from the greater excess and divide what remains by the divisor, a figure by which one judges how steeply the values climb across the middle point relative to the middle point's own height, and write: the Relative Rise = 1.6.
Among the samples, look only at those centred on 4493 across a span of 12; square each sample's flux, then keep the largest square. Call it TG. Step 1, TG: 46.5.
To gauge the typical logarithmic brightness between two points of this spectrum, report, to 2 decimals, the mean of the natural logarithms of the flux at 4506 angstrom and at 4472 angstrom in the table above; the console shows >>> 1.93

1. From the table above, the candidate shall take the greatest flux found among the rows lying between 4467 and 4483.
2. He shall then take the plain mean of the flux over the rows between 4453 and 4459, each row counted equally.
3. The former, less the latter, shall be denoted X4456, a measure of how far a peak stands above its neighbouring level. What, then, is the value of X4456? 0.93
